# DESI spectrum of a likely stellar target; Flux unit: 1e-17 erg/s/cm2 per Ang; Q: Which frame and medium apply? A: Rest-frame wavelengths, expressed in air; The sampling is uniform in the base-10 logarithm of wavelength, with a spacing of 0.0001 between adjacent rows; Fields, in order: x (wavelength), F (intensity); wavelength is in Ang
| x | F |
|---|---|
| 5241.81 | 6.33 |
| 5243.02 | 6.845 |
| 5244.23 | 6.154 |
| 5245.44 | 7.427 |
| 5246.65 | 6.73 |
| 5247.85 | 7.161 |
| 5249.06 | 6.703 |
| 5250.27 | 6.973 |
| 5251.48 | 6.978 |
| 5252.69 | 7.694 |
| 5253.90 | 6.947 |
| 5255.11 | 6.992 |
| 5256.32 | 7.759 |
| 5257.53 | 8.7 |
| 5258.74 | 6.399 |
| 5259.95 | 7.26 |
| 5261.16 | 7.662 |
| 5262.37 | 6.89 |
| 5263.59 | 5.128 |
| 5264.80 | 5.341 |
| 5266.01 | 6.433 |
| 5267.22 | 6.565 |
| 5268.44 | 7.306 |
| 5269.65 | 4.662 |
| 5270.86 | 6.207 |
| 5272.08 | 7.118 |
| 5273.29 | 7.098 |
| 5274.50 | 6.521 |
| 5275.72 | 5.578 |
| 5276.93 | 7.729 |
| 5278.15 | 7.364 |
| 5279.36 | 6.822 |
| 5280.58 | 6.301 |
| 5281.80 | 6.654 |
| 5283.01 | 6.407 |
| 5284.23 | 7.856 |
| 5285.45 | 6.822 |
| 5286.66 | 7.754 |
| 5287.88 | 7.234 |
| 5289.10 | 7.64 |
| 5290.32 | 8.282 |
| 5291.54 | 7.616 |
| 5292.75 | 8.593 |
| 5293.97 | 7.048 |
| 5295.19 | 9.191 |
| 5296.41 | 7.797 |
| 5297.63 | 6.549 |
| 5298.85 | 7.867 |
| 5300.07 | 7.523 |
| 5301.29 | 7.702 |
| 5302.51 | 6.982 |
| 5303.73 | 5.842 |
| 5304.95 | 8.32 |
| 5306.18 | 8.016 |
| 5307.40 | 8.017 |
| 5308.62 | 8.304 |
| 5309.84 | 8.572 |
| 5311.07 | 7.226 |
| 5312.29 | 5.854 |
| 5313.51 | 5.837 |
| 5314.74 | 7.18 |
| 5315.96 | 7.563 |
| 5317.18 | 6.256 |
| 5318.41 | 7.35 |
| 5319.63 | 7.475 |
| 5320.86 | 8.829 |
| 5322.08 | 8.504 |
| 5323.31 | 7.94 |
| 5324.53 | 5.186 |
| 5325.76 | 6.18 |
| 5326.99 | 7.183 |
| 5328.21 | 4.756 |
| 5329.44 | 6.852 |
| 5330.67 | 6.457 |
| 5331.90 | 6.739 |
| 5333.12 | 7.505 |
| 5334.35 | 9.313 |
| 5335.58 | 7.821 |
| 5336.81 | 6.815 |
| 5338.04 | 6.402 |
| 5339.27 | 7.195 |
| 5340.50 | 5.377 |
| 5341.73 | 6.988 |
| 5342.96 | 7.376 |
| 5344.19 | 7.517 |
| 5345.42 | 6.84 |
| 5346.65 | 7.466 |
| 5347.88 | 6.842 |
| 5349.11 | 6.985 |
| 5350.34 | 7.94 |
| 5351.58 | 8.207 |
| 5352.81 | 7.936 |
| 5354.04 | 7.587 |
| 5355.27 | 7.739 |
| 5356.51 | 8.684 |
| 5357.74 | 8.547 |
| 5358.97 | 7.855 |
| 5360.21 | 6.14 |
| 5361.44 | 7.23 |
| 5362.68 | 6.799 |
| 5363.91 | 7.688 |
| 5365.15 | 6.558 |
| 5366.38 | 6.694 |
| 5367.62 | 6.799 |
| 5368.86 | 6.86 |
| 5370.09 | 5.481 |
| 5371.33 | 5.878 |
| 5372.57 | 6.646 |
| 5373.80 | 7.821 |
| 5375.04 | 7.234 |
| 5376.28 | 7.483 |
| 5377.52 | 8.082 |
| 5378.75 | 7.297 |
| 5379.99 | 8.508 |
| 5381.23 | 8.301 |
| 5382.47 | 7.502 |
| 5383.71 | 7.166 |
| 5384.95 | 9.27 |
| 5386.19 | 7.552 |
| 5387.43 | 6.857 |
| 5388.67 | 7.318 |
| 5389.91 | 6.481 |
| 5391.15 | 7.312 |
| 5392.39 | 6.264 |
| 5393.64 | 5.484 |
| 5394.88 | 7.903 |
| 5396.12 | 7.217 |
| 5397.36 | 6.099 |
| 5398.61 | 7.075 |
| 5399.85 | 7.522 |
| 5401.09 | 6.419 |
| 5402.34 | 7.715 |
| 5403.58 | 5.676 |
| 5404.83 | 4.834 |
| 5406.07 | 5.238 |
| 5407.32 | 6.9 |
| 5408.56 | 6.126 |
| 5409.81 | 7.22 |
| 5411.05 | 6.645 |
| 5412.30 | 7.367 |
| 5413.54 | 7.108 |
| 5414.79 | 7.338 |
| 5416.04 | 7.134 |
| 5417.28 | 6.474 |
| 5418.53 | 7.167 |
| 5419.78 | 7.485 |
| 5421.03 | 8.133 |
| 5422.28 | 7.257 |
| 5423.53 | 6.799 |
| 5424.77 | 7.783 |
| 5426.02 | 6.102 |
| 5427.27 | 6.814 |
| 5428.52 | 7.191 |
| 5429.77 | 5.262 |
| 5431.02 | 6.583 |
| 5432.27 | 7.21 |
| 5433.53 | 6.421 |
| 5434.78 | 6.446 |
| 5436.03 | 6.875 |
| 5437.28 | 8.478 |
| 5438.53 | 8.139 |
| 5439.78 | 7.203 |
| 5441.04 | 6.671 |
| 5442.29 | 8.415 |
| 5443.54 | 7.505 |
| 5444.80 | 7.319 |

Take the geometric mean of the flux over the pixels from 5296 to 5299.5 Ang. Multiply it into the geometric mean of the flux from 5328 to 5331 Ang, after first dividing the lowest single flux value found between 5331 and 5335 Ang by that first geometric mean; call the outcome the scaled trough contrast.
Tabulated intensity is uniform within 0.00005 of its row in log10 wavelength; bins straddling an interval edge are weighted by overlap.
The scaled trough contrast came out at 5.4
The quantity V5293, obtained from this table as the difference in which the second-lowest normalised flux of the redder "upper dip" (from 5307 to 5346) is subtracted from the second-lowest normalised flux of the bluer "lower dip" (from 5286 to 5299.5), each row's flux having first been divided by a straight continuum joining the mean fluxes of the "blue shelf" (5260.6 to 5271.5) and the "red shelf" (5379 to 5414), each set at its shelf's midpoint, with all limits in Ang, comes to 0.31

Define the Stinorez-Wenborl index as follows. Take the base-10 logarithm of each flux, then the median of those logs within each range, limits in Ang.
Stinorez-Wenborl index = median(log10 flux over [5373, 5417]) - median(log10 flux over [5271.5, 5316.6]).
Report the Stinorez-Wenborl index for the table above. -0.0086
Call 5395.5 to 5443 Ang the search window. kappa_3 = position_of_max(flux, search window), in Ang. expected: 5437.28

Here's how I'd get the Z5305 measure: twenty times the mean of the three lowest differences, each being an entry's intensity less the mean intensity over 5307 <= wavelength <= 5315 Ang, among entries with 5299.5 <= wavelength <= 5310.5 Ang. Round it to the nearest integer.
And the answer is -10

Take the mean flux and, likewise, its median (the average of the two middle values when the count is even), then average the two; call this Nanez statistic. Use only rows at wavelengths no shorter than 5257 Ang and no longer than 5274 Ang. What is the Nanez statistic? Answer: 6.7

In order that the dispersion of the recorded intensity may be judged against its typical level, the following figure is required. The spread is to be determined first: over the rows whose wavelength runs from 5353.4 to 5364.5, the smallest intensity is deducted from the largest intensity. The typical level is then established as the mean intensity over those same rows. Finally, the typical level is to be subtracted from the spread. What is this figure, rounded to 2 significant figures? -5.0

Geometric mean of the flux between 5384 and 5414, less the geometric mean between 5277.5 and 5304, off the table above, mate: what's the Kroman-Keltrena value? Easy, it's -0.6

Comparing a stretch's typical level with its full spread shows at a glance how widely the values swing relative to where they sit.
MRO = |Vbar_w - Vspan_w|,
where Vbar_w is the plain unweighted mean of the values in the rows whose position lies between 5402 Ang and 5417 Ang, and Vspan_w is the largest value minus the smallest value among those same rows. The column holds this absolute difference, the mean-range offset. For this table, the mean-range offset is 3.7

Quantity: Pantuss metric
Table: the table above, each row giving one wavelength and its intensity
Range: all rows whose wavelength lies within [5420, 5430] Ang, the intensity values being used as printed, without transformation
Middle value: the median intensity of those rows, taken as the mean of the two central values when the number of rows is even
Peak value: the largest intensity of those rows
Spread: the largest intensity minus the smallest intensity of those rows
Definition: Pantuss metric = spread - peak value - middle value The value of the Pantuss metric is -12.3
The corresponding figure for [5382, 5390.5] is -13.8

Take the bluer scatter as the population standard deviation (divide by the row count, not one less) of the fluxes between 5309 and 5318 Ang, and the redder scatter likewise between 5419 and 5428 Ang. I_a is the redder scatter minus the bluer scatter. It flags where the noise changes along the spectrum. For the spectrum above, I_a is -0.3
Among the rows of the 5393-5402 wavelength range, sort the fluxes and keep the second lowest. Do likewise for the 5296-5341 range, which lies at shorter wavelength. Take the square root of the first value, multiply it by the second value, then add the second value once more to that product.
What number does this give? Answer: 18.0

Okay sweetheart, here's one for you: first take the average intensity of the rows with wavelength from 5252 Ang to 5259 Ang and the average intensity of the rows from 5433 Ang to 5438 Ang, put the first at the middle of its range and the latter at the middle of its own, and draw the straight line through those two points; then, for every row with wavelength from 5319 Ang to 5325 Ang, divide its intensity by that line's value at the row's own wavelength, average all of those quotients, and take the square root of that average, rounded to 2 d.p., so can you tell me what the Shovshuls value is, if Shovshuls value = 1.02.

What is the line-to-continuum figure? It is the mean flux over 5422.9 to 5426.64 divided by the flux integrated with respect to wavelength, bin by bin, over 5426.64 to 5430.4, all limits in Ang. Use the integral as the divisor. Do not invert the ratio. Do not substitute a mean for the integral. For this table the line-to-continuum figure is 0.286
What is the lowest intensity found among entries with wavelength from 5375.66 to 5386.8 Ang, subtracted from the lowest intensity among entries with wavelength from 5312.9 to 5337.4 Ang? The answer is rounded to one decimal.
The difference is -2.4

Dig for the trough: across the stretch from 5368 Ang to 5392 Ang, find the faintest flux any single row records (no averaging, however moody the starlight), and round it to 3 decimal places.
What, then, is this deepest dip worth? 5.481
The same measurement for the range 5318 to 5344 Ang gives 4.756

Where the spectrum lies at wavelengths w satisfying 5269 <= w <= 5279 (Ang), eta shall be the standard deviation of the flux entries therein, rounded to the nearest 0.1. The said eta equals 1.0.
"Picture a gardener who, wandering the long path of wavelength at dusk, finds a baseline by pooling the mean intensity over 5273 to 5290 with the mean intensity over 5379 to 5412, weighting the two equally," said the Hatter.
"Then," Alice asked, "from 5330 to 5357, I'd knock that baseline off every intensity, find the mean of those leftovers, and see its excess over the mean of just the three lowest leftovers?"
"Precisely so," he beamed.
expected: 1.27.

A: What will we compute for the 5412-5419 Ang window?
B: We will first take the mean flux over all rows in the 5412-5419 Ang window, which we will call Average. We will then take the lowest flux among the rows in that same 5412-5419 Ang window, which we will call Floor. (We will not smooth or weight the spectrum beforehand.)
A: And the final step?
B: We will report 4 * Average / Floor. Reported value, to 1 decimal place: 4.4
